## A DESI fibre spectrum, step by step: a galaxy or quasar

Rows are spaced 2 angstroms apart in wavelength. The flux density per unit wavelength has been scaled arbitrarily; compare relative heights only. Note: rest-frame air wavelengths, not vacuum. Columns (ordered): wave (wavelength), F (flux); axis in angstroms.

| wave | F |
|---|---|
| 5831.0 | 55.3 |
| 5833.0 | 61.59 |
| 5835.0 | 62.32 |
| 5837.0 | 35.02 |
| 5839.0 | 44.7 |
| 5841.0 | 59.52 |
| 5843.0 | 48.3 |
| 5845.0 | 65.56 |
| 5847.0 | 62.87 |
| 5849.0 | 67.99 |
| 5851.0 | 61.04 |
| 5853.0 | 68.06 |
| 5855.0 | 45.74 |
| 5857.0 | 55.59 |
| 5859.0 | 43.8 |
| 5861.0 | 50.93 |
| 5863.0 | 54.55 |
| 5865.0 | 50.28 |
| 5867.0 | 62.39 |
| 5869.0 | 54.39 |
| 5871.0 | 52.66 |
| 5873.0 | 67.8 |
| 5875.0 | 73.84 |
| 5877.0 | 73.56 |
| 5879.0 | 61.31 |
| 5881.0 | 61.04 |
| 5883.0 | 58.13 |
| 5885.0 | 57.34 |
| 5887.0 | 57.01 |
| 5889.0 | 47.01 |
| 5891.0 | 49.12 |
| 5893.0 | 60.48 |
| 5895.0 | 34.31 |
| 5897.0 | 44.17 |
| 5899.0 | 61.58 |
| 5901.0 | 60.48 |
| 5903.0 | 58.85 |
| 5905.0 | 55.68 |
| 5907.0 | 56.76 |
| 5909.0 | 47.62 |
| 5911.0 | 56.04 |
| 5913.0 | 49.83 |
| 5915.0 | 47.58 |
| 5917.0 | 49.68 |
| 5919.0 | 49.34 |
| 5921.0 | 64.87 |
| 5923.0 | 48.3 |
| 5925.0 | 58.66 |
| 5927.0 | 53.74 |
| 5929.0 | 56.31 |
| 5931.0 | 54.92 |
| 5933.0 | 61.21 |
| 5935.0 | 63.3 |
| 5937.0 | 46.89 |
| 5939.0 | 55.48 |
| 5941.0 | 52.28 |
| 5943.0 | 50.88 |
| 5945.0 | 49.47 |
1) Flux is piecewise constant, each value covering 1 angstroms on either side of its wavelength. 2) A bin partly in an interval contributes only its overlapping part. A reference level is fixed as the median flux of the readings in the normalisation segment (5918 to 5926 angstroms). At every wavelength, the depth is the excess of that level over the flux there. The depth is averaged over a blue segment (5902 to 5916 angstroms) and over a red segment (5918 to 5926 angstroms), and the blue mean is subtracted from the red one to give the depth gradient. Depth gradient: -2.1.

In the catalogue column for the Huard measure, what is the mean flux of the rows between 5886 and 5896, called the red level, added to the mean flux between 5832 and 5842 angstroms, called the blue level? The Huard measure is 102.2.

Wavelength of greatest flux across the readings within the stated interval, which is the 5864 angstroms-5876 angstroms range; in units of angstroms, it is 5875.0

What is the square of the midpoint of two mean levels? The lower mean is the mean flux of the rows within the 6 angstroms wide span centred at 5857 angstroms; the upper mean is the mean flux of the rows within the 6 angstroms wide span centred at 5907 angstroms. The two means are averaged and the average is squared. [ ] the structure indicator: 2587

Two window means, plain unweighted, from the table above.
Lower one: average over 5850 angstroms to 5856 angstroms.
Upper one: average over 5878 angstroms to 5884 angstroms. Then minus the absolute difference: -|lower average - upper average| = -1.9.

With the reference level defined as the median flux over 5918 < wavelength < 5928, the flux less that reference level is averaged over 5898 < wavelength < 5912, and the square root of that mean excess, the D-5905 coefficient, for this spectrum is 1.7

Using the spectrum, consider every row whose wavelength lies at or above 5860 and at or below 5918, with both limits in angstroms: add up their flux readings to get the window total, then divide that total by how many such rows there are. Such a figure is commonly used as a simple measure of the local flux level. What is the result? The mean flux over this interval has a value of 56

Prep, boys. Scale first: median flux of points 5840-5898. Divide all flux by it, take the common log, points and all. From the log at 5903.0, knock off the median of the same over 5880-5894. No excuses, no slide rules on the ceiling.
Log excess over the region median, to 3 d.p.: 0.011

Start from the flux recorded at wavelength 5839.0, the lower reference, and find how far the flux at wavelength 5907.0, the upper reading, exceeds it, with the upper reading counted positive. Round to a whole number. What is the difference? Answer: 12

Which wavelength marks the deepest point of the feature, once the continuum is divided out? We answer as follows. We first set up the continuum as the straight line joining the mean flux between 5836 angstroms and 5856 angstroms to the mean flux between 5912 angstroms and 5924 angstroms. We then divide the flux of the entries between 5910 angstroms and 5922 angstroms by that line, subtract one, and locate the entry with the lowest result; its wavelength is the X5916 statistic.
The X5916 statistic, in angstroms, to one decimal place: 5915.0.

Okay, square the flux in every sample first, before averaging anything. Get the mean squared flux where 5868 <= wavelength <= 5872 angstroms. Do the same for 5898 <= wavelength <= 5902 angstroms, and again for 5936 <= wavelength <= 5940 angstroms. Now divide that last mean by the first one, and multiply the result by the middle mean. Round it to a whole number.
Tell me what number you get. 3429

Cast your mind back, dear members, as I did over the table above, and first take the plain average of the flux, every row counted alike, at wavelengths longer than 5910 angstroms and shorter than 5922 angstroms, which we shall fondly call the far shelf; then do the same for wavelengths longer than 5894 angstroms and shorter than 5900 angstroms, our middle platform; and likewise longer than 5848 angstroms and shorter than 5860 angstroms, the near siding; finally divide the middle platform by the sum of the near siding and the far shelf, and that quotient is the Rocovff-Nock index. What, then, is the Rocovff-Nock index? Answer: 0.425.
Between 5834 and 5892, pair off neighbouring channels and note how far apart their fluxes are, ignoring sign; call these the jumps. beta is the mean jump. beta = 8.3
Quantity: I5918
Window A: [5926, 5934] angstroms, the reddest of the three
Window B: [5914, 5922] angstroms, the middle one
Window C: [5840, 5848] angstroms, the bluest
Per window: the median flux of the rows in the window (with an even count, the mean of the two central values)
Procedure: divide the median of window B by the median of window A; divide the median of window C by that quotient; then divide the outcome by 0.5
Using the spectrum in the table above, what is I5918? 137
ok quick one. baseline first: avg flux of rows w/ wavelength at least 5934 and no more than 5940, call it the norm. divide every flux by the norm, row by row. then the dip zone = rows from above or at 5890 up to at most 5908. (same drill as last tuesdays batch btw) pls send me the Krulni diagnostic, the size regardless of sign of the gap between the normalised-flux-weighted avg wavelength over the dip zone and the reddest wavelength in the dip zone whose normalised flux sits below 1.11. 7.7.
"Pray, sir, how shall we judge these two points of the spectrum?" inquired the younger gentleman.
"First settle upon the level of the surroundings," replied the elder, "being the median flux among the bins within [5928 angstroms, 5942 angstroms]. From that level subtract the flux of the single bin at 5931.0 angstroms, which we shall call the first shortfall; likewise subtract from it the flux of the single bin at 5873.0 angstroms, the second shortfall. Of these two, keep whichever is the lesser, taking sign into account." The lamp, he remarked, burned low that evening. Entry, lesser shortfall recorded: -12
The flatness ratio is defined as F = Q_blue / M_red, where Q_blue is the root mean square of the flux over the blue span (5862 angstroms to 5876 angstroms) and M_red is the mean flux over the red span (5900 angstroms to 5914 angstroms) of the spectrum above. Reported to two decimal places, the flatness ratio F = 1.09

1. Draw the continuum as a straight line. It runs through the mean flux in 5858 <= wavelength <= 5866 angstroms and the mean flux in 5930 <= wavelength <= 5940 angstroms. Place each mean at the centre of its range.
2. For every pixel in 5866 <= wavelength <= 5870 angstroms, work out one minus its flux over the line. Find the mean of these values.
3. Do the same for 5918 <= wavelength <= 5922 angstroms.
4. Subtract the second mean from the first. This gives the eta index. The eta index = -0.12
